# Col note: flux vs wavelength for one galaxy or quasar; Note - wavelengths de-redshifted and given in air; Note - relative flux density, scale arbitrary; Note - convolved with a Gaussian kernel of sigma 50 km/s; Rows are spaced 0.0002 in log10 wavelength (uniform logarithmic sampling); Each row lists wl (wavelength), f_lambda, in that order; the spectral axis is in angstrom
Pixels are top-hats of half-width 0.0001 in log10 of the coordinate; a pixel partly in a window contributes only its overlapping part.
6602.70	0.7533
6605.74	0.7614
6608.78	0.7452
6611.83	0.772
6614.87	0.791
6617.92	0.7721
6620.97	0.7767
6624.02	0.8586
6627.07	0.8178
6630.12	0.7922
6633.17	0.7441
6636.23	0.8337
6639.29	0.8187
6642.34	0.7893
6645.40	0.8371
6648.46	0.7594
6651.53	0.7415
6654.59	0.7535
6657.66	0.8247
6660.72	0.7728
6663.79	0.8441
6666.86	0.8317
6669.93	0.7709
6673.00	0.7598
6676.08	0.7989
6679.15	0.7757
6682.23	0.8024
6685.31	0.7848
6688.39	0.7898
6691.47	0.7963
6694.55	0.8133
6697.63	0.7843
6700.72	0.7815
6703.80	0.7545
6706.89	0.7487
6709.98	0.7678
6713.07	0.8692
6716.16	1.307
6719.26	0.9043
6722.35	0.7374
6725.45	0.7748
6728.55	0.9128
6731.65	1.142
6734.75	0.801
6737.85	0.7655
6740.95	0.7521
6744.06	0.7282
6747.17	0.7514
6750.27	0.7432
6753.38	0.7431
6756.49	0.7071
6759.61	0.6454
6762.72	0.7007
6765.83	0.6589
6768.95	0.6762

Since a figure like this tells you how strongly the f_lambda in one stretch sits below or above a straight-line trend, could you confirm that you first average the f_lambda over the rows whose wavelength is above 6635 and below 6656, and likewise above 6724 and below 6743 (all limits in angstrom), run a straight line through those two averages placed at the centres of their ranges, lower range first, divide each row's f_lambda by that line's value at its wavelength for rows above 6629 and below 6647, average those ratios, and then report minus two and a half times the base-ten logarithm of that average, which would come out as -0.02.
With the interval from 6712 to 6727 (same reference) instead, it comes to -0.09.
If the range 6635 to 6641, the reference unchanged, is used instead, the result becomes -0.06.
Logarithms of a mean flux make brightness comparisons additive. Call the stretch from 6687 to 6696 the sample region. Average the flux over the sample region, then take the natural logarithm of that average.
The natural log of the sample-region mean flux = -0.223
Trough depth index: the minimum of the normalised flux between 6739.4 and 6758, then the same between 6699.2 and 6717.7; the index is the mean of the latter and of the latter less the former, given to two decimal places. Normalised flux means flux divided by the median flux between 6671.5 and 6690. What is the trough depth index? 0.50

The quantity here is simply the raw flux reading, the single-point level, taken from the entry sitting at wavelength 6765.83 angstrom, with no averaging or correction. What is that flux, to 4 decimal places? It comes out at 0.6589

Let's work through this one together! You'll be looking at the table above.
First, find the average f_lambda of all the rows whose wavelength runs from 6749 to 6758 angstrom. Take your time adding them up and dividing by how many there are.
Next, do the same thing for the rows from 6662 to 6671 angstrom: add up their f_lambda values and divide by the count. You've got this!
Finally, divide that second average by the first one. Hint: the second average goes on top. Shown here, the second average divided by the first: 1.12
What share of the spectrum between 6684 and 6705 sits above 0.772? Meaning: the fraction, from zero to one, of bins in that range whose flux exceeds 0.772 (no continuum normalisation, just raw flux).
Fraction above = 0.86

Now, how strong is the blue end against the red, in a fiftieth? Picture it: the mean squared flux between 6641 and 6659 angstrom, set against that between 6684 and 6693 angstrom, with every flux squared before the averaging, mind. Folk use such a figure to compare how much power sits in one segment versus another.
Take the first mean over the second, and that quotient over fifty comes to 0.0197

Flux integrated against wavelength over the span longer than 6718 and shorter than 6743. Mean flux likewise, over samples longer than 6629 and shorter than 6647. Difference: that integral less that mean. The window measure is 20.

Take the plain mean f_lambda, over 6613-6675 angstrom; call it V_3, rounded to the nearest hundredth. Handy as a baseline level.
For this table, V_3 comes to 0.79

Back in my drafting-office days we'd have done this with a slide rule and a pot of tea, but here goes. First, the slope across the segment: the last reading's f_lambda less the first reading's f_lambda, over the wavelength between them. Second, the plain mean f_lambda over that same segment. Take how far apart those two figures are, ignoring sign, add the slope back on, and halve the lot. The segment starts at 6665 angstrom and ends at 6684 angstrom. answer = 0.395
